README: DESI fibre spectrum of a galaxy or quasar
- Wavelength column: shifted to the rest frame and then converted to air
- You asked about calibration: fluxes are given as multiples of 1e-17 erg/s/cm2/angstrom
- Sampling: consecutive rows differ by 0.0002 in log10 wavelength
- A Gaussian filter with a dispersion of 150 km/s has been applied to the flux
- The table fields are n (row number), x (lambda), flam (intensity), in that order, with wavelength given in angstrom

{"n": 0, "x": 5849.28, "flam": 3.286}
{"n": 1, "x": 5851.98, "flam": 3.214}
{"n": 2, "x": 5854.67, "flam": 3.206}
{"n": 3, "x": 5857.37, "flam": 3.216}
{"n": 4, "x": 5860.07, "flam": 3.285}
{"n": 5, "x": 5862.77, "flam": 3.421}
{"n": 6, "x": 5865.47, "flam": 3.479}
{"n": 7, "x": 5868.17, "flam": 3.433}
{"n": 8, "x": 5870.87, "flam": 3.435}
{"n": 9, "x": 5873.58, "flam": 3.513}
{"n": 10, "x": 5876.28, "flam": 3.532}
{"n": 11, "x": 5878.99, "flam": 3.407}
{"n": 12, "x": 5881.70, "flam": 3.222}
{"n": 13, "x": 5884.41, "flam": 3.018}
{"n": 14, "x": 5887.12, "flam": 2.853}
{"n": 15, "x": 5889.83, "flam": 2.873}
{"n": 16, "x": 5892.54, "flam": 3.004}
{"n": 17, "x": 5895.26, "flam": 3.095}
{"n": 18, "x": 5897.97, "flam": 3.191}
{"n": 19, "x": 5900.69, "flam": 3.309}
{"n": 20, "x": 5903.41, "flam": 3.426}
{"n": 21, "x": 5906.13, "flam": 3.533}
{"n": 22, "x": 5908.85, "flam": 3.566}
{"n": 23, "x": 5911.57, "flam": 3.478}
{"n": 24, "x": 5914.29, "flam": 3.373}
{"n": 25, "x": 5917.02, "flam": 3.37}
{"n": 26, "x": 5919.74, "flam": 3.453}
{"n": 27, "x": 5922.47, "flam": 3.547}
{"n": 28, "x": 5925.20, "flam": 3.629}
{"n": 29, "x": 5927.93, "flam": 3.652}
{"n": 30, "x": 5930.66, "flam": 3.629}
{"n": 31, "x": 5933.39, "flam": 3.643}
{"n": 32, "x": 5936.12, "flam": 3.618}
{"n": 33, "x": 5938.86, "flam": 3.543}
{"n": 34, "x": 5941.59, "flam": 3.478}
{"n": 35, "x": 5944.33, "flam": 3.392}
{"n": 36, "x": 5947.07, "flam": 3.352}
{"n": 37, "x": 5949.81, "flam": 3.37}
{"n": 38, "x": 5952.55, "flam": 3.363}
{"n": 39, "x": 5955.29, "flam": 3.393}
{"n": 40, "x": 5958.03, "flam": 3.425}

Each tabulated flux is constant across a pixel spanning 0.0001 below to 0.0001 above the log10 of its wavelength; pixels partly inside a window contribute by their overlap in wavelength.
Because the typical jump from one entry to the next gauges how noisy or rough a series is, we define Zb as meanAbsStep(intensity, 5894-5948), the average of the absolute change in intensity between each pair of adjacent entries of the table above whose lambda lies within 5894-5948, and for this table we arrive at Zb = 0.067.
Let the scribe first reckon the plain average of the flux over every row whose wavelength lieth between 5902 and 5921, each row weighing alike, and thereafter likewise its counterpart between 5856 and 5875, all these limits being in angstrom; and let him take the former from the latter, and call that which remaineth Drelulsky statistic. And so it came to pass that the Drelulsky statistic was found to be -0.06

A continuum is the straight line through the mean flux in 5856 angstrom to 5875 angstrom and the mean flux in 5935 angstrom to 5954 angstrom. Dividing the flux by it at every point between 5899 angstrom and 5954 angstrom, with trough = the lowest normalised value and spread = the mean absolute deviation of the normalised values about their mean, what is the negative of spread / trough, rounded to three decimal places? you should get -0.030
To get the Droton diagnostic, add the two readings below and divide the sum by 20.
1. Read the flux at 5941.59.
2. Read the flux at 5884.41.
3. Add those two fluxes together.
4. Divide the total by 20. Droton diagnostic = 0.325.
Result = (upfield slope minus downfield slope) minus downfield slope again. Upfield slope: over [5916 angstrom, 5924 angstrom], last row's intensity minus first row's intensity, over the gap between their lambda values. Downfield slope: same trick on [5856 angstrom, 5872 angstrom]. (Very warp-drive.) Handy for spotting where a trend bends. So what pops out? 0.00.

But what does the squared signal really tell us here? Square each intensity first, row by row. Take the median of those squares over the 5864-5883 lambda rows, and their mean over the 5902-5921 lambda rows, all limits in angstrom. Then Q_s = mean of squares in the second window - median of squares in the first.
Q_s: 0.2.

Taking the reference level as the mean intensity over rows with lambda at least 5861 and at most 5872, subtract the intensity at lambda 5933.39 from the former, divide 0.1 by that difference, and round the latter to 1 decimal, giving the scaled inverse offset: -0.5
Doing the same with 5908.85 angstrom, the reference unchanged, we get -0.8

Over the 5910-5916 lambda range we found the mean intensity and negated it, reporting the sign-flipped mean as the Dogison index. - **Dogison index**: -3.43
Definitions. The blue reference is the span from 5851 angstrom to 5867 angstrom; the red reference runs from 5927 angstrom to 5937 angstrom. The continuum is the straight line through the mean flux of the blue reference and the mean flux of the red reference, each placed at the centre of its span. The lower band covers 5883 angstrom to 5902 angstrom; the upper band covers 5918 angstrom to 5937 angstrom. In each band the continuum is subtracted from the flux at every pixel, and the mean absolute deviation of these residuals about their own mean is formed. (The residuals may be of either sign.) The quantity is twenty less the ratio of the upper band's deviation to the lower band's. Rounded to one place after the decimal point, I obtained 19.6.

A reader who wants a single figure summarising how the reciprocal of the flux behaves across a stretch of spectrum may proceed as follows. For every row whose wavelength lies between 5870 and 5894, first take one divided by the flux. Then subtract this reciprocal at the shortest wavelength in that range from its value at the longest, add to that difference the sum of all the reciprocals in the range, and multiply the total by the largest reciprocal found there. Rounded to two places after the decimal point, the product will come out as 1.01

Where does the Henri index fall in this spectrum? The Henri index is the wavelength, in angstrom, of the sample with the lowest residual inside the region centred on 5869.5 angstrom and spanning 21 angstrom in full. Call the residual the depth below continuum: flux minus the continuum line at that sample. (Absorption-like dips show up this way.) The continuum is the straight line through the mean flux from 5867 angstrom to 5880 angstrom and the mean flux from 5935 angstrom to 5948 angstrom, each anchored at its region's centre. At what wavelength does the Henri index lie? 5860.07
